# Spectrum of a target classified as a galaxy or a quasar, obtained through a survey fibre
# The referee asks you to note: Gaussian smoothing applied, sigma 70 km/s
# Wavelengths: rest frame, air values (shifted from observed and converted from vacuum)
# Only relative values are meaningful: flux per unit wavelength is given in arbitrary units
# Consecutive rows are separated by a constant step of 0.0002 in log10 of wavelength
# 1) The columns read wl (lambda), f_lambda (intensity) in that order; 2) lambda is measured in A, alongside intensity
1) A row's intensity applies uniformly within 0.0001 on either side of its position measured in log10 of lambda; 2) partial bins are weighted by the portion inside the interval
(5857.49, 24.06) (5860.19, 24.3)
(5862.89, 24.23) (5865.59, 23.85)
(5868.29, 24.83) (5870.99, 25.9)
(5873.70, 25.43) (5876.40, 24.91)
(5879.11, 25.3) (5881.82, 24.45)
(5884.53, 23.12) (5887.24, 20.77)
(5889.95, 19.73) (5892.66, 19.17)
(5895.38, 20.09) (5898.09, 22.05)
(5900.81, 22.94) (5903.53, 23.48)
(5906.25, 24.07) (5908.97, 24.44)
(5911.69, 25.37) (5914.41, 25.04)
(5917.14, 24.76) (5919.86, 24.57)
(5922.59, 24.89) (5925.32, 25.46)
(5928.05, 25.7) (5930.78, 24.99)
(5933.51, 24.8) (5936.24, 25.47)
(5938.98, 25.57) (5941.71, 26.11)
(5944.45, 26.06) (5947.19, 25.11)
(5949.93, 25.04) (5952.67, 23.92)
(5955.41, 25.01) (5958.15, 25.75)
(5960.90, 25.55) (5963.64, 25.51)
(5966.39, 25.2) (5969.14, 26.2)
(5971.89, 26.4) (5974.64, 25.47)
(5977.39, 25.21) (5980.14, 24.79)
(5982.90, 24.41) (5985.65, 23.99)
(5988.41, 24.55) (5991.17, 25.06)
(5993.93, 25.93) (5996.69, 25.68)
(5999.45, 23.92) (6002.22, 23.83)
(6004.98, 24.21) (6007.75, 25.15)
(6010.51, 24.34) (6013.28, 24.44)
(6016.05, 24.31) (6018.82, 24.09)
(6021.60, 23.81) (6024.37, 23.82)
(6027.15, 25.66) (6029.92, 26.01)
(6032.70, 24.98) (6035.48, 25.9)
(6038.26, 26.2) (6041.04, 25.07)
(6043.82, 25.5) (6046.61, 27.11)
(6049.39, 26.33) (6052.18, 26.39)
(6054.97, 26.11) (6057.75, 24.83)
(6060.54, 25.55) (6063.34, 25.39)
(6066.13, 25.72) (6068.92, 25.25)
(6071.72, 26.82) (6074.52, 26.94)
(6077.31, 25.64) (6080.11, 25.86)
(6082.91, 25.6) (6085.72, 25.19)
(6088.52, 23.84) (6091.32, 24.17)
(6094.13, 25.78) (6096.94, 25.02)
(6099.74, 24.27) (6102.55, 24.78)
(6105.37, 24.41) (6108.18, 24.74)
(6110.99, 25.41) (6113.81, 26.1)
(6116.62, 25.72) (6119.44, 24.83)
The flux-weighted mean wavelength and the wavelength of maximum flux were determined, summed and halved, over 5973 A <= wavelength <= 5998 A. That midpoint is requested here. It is 5989.8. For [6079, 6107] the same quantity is 6086.4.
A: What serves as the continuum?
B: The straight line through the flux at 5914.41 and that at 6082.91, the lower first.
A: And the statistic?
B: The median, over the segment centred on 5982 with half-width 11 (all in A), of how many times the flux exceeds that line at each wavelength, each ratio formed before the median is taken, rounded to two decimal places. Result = 0.99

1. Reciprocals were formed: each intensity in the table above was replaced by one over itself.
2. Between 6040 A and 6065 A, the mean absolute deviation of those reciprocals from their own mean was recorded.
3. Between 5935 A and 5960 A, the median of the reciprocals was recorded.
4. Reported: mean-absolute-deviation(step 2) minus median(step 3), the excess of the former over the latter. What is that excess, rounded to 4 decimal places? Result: -0.0384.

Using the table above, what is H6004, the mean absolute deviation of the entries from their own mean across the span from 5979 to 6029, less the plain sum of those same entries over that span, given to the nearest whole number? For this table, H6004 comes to -441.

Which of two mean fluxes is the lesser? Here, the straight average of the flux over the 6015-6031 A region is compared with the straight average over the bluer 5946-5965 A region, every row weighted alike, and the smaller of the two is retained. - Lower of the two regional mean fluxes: 24.6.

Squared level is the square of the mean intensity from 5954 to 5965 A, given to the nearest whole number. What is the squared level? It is 648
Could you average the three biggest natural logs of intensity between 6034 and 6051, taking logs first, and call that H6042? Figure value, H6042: 3.28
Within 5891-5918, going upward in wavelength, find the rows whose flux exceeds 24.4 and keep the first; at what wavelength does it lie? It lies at 5908.97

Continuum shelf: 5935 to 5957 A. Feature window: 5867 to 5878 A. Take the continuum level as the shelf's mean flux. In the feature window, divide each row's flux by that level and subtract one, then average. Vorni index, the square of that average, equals 0.0000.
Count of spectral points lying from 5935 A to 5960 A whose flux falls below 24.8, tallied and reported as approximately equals 1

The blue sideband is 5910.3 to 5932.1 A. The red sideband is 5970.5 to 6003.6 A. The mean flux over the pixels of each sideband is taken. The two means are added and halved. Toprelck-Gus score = 25.0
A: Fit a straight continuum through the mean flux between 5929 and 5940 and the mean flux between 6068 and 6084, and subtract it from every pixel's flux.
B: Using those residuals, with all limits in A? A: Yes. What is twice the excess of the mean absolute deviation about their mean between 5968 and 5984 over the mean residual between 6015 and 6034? 3.4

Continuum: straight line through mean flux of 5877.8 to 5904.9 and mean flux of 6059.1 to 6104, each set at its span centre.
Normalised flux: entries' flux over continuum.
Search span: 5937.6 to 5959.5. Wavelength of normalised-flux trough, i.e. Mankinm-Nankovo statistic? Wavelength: 5952.67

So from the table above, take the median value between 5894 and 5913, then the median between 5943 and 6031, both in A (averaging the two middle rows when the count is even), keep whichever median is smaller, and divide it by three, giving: 7.83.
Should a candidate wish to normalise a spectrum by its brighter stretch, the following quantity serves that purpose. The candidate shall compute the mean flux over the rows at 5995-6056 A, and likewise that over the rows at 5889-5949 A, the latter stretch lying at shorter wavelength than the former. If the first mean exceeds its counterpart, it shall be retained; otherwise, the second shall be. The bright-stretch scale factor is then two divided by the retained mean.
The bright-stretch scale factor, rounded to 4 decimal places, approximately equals 0.0796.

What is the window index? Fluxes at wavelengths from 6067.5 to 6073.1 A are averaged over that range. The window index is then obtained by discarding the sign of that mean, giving 26.0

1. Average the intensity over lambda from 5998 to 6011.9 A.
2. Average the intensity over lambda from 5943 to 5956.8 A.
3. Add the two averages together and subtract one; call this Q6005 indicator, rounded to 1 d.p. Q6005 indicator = 48.3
